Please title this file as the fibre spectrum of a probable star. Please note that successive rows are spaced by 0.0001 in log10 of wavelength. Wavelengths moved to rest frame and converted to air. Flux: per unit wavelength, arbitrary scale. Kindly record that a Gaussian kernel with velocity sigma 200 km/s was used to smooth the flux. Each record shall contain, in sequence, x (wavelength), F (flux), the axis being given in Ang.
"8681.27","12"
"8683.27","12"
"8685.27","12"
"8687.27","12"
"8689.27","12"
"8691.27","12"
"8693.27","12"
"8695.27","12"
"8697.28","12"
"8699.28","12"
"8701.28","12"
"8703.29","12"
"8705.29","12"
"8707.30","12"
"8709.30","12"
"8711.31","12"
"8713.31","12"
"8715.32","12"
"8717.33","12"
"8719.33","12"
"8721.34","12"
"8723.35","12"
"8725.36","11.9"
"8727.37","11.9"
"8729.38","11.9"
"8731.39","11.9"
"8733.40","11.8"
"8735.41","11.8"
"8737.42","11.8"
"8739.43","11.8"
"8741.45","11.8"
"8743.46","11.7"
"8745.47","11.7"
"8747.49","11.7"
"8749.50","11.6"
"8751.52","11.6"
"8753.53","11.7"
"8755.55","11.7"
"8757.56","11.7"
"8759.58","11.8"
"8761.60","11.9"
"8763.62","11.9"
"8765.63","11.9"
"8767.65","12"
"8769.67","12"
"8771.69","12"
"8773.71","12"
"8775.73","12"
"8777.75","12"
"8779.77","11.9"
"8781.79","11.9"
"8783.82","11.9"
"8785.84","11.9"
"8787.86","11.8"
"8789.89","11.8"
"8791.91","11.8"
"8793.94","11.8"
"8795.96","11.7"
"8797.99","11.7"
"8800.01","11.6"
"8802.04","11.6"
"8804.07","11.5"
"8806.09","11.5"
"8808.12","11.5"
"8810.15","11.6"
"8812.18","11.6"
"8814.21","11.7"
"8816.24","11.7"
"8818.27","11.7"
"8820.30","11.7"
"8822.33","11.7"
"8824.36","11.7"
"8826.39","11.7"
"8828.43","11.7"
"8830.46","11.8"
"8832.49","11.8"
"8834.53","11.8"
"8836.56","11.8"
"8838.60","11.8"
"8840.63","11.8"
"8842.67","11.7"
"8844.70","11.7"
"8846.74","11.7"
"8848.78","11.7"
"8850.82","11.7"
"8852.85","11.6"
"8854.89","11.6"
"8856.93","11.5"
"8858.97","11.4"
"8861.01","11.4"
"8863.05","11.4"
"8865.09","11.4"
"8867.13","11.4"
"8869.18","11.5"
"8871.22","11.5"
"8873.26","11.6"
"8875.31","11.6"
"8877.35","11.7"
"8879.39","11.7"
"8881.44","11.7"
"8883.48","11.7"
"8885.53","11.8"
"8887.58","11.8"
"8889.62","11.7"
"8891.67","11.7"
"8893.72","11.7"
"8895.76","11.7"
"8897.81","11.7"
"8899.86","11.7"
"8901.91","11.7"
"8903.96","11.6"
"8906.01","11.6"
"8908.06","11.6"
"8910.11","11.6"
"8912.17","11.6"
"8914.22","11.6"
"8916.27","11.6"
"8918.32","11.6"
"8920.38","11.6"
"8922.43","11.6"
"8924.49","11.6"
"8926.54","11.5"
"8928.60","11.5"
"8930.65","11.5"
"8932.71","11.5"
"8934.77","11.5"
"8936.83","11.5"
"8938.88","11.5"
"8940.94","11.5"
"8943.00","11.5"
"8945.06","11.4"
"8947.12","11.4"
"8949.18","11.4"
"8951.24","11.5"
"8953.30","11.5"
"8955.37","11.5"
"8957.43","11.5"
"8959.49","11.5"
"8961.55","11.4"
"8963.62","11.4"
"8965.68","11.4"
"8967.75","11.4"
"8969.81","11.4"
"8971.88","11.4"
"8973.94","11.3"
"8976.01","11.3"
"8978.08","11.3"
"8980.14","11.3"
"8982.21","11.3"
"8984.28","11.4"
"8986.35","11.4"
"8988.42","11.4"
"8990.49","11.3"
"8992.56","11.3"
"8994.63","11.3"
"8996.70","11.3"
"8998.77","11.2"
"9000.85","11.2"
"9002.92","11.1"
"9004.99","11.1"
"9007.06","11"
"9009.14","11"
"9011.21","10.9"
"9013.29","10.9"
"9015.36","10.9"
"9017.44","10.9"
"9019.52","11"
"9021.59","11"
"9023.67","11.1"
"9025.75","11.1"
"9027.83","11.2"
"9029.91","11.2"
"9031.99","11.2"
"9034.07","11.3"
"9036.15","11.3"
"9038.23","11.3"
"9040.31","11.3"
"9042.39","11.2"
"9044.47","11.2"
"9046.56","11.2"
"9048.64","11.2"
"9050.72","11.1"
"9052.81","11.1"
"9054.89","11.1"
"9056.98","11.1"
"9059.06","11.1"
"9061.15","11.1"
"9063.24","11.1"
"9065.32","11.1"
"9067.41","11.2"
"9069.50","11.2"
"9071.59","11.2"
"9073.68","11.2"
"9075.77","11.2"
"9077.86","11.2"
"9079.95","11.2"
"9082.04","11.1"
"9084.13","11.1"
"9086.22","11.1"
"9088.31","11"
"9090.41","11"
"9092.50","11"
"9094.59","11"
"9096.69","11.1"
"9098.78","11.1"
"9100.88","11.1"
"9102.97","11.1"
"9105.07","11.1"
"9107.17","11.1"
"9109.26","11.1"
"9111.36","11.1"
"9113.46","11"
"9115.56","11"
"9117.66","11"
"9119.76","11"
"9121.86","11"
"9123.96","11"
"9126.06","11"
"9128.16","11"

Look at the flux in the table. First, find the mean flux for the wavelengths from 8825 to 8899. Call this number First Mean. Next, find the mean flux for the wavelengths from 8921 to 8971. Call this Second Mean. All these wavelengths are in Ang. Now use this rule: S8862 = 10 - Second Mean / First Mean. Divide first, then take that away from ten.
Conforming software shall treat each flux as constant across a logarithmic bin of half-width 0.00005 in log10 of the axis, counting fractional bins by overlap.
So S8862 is 9.02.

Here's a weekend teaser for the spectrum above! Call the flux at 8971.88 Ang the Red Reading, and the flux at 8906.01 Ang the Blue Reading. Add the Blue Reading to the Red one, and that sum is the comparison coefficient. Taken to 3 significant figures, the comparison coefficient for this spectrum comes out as 23.0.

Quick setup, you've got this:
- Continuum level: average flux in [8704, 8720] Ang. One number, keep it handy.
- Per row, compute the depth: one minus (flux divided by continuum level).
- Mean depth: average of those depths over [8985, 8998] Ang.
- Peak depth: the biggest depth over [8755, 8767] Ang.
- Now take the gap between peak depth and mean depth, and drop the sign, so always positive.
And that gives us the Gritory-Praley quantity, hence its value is 0.031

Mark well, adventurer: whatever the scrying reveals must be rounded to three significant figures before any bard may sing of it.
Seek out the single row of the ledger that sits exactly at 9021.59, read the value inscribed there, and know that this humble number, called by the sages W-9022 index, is 11.0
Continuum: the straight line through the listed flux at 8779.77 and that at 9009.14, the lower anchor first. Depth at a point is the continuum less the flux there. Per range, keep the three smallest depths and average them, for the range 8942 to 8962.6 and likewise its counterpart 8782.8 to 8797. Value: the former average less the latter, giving -0.30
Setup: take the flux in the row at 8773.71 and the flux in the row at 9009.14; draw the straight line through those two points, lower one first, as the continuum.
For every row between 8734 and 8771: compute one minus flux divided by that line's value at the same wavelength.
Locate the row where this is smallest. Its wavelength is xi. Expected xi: 8769.67 Ang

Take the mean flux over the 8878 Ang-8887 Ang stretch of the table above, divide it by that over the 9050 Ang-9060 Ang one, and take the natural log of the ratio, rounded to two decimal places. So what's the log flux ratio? 0.05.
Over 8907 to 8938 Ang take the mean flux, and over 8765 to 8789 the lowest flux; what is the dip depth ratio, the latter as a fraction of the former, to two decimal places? 1.02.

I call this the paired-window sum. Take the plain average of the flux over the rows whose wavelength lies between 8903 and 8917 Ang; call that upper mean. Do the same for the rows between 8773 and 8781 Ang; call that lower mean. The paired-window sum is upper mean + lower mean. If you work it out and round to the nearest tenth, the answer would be 23.6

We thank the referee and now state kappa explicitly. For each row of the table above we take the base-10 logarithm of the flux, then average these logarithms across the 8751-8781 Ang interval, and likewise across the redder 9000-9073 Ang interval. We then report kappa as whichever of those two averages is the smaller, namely 1.05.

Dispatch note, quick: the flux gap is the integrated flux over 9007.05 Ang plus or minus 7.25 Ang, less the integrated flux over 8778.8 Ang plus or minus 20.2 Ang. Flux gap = -320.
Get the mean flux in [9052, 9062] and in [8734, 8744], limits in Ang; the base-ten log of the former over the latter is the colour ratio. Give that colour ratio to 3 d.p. -0.026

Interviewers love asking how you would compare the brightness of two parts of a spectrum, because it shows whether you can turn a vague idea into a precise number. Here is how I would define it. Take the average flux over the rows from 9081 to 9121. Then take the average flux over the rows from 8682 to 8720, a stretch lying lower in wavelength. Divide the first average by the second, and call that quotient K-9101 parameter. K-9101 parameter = 0.921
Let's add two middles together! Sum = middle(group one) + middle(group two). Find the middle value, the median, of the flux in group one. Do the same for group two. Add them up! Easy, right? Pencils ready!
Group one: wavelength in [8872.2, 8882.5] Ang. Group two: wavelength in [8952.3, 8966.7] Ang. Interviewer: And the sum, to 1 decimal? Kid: 23.2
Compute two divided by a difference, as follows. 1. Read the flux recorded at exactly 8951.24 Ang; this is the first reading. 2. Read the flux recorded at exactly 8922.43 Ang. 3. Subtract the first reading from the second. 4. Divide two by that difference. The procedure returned 20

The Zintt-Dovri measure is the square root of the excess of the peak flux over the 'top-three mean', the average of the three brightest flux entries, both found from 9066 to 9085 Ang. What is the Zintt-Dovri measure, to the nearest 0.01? 0.00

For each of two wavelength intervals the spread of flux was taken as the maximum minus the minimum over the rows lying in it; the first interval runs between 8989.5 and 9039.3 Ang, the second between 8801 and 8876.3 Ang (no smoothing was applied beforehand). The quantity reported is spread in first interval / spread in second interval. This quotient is 1.0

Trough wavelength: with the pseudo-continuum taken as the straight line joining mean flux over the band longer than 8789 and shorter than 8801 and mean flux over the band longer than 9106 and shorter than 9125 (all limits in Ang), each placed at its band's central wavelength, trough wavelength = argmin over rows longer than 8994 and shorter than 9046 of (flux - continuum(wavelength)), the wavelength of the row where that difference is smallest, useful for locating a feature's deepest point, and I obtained 9011.21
